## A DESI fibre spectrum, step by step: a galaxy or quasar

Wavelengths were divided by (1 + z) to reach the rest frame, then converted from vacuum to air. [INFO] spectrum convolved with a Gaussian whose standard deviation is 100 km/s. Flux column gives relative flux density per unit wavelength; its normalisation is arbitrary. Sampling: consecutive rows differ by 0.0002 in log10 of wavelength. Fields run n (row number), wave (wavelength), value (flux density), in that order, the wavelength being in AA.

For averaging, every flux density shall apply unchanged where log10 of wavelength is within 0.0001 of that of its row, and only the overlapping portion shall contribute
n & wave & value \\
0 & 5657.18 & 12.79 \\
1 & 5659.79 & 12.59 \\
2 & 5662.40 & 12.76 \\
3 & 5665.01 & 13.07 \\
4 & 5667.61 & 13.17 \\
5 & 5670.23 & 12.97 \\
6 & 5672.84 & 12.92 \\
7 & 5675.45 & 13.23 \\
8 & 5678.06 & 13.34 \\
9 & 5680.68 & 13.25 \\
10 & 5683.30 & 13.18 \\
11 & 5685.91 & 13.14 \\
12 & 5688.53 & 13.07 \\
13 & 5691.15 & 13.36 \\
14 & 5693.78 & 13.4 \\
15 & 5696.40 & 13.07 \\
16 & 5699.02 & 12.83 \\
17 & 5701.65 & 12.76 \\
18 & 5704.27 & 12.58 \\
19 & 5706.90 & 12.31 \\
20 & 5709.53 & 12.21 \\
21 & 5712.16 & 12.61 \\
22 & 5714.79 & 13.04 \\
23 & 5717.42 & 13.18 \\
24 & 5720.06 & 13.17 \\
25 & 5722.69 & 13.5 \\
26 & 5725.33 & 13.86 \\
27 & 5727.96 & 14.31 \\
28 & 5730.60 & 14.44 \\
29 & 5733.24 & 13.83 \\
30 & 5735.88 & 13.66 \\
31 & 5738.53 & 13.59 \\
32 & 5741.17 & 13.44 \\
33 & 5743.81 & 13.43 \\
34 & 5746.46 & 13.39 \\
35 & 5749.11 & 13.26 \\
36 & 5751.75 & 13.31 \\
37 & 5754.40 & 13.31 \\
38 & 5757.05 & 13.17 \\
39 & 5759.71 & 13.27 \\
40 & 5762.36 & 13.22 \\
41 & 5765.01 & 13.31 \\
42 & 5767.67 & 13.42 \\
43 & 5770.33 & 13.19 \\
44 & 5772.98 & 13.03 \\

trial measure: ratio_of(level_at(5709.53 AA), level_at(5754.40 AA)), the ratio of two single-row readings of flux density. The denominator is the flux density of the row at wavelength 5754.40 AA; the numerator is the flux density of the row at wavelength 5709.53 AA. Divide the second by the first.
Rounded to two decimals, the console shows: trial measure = 0.92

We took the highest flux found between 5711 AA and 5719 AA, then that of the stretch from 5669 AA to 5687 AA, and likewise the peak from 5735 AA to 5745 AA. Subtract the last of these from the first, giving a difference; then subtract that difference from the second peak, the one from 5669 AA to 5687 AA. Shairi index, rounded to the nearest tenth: 13.8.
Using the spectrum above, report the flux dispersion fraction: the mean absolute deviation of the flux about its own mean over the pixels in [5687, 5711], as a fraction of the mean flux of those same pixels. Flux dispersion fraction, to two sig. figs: 0.026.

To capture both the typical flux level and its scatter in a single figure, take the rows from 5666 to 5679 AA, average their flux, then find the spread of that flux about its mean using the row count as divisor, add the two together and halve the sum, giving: 6.64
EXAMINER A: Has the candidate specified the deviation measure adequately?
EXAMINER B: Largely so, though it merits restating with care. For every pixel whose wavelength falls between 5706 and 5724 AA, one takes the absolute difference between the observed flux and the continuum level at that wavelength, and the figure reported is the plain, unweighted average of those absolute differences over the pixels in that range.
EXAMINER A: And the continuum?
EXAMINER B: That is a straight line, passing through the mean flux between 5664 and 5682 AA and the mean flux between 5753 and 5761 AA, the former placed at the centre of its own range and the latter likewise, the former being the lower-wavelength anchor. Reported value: 0.4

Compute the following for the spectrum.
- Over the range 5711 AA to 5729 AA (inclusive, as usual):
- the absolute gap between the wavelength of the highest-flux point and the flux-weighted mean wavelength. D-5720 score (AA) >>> 7.7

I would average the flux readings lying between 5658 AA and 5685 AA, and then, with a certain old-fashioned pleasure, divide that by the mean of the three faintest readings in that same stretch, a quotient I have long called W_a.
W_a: 1.023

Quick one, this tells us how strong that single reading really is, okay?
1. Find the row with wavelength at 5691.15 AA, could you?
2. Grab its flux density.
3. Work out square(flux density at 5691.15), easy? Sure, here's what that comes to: 178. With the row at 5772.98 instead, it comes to 170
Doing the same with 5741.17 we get 181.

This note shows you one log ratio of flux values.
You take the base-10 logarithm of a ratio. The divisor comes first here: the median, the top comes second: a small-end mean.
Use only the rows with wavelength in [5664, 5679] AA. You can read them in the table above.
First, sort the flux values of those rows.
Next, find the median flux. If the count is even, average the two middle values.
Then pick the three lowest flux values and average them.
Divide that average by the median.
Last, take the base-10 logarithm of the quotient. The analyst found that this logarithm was -0.0044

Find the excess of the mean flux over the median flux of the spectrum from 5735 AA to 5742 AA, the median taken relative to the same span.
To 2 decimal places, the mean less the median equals -0.03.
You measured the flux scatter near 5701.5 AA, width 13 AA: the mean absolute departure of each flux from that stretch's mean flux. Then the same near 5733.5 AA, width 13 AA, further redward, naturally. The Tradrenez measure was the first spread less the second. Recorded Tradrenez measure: -0.12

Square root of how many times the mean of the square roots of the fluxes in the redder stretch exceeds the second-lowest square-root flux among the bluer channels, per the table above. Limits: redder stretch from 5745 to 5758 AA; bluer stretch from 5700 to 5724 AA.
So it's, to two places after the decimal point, 1.02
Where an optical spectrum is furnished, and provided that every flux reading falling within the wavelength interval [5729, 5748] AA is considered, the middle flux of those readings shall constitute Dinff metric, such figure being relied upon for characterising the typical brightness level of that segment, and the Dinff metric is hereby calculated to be 13.6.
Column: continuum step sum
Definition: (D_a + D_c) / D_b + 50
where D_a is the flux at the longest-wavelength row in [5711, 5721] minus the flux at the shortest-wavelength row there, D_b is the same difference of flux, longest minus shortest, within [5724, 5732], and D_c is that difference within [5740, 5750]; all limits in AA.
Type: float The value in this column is 50.7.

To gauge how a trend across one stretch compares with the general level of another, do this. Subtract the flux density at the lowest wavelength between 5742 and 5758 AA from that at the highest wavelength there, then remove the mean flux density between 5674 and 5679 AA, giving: -13.5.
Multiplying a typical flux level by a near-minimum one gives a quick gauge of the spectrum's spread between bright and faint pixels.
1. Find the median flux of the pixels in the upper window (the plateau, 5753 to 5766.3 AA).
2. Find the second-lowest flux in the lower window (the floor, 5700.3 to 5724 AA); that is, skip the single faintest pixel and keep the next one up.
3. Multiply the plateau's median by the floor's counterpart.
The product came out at 163.4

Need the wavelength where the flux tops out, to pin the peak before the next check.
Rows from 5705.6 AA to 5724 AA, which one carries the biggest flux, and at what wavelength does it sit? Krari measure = 5722.69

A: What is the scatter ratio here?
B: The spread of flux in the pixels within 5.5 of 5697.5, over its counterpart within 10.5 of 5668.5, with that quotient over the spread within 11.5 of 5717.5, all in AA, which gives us 2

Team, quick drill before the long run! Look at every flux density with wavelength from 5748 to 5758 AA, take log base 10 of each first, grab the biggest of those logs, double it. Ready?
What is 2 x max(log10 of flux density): 2.25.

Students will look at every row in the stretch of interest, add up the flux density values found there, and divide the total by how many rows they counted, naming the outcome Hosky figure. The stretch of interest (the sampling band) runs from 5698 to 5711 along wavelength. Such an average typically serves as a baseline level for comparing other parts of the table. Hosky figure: 12.5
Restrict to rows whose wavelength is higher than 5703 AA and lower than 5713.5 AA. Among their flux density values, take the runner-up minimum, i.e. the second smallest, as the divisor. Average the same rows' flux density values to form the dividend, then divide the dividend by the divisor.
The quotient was 1.01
